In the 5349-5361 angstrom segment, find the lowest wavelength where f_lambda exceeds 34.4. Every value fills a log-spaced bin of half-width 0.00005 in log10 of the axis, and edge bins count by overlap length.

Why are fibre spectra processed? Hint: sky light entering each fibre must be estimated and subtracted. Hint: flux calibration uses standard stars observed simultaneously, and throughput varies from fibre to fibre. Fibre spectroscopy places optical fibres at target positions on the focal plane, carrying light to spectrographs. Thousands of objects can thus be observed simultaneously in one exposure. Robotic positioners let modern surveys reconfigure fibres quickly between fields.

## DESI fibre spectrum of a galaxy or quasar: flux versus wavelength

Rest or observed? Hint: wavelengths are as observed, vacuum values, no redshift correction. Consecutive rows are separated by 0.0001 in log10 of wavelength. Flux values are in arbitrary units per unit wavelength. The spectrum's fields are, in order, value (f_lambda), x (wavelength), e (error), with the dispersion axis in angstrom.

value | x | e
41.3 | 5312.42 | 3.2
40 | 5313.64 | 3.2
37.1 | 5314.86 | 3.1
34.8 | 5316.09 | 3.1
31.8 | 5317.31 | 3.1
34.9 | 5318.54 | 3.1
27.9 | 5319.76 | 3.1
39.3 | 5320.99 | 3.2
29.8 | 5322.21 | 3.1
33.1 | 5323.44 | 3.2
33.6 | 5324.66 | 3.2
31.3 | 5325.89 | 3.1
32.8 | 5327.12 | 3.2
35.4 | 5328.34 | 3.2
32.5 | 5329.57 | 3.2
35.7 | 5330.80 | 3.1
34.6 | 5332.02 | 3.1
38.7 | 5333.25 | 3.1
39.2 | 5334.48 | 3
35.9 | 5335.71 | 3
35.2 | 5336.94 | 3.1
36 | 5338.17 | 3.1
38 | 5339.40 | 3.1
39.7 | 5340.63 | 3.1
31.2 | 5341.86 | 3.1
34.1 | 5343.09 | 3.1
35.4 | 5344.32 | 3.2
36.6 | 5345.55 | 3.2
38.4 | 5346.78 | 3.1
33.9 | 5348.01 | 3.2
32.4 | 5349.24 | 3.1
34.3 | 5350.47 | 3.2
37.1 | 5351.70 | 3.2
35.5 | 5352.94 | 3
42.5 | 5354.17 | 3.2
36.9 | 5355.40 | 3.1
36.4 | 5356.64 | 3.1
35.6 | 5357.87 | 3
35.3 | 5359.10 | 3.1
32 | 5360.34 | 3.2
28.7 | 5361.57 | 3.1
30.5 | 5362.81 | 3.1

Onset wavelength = 5351.70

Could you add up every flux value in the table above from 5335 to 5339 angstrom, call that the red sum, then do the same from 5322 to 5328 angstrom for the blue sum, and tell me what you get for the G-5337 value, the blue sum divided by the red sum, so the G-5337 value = 1.5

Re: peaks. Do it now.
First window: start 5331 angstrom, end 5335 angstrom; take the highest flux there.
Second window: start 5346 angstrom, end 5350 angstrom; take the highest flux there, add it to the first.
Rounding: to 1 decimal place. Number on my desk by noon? 77.6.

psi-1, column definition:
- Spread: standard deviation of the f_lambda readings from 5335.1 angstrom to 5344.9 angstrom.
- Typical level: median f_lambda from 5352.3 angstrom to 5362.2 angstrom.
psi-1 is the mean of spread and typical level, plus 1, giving 20.0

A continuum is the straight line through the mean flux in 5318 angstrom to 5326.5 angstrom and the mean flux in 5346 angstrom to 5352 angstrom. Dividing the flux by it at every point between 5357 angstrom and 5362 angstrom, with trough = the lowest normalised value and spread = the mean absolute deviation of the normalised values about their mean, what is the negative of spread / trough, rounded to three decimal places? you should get -0.093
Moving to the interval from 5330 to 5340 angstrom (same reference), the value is -0.041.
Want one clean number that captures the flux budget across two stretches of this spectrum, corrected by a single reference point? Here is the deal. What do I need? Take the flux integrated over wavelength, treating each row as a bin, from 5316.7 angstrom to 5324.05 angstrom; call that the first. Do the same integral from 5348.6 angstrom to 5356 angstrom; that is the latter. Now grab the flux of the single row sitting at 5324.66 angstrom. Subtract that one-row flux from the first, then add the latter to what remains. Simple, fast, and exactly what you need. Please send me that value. 477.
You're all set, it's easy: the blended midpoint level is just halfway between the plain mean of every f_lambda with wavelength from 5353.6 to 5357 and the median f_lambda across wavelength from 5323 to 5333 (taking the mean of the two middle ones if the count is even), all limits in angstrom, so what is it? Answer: 36.0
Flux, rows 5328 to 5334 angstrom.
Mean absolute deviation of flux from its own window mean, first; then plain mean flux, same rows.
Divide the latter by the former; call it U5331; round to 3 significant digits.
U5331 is 24.2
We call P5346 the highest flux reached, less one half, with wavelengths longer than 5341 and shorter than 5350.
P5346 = 38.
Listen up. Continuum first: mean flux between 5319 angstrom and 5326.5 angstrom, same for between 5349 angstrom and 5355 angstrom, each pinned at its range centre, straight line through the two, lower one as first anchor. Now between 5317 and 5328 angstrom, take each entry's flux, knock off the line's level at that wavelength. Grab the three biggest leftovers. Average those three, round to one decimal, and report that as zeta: 3.6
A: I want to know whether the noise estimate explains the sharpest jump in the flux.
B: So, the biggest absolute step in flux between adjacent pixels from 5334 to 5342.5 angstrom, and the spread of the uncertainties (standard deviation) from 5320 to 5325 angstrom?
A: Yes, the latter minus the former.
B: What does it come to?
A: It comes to -8.5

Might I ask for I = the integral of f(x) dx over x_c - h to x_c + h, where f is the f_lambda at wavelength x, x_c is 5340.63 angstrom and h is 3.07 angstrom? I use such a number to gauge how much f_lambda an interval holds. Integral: 220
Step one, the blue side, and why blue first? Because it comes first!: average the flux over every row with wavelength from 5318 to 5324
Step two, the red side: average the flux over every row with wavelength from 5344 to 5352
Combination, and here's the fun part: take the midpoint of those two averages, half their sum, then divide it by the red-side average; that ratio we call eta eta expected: 0.97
